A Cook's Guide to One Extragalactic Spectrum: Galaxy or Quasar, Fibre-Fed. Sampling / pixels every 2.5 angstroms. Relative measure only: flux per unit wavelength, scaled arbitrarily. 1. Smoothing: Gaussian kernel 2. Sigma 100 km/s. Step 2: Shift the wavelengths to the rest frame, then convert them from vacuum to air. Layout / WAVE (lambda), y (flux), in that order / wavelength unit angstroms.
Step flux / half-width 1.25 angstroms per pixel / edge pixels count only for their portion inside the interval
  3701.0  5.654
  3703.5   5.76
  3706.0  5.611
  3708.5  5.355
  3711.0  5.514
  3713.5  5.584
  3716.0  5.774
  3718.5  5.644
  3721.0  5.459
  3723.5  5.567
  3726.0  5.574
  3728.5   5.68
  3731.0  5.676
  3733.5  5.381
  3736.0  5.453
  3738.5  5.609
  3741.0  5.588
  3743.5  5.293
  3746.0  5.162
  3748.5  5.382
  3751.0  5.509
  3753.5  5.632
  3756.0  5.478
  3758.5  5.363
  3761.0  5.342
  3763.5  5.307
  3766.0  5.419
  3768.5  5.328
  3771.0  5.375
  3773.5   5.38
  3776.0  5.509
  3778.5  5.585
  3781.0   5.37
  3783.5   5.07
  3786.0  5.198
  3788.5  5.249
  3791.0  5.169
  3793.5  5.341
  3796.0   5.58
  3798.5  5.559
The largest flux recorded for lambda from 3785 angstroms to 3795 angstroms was 5.341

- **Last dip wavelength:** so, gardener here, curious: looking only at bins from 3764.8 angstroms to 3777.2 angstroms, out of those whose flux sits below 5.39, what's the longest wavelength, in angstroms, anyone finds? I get 3773.5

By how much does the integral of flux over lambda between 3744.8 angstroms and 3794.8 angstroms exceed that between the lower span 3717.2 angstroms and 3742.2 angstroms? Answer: 129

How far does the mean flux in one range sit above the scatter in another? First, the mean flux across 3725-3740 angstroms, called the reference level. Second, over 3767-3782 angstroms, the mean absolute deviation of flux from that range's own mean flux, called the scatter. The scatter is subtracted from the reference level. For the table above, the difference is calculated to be 5.48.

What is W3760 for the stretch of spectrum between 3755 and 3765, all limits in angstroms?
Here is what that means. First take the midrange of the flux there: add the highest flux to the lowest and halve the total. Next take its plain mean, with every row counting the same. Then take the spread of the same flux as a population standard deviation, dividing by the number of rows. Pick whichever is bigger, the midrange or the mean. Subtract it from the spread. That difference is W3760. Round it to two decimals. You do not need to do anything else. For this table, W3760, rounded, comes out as -5.33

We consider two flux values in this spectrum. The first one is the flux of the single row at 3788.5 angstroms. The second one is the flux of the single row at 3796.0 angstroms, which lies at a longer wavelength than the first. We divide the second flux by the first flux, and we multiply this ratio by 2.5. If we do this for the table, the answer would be 2.66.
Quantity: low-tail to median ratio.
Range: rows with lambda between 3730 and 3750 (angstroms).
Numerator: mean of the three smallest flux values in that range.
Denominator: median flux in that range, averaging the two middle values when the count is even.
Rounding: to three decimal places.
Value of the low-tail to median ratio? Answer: 0.974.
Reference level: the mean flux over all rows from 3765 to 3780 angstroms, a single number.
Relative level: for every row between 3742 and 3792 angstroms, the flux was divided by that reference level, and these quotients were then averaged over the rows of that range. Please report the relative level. 0.99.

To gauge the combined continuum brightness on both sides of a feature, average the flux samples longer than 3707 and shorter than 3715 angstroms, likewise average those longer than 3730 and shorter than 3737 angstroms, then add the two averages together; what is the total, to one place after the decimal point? 11.0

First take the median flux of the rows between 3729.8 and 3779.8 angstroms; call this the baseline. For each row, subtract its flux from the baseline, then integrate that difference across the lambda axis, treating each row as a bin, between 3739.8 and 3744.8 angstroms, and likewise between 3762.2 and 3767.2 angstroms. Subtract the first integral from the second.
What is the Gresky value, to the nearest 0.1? 0.4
